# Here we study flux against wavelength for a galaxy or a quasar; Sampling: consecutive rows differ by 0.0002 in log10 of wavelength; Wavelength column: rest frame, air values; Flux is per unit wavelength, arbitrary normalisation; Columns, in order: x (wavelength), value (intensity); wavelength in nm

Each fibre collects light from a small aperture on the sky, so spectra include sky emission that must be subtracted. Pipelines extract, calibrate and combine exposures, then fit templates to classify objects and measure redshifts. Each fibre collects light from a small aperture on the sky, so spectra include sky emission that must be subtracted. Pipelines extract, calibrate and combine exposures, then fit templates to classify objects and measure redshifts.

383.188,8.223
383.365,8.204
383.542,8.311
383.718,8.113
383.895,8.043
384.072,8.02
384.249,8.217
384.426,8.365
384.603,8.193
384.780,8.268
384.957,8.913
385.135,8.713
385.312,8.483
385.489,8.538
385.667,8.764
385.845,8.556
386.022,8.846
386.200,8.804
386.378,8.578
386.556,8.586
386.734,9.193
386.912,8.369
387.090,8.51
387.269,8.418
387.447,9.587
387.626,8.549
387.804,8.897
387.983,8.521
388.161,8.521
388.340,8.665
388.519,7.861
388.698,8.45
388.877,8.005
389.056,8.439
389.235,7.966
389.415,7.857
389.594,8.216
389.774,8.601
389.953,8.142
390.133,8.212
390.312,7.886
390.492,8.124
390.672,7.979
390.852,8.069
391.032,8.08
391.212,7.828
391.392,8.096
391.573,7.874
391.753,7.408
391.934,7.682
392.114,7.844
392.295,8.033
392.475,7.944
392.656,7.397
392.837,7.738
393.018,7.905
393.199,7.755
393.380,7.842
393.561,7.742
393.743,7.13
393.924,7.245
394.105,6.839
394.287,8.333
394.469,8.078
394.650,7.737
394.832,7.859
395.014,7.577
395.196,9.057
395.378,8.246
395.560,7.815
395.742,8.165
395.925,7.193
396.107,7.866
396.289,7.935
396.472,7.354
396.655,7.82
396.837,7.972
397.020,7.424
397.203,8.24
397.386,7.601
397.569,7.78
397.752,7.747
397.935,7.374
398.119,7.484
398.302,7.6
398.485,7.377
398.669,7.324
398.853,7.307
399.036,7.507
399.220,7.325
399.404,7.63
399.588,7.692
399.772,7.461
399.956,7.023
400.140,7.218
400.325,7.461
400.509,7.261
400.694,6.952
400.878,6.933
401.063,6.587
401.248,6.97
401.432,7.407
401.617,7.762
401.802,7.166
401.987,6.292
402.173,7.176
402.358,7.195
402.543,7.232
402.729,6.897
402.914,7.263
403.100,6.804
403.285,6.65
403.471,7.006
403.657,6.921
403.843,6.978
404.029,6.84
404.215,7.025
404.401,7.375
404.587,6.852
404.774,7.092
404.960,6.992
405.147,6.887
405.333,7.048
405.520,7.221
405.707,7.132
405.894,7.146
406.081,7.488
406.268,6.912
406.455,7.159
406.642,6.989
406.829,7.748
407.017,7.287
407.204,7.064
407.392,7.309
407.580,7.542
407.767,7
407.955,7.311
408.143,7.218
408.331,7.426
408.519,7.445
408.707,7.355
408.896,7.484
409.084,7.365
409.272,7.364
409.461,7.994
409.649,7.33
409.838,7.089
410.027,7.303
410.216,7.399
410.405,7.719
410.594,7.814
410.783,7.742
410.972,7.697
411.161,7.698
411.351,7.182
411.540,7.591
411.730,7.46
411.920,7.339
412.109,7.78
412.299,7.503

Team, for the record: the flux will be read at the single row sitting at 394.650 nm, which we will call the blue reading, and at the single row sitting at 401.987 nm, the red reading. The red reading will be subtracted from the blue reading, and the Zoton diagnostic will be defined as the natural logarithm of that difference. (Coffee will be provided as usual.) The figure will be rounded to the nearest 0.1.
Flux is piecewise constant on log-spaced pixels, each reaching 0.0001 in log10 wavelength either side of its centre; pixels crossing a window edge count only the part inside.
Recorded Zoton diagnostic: 0.4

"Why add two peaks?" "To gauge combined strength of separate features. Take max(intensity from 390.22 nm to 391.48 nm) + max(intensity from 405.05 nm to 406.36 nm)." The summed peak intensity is 15.6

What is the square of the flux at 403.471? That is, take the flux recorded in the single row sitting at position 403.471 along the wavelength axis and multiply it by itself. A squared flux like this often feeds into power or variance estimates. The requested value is 49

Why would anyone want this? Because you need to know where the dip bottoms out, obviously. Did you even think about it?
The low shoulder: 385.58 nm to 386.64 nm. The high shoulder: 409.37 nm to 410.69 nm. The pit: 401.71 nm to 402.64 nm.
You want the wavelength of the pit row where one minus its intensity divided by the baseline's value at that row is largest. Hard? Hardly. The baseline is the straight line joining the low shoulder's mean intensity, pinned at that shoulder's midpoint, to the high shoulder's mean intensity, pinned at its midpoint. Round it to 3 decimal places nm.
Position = 401.987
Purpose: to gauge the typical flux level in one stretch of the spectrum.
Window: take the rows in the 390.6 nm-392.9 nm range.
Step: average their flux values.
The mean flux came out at 7.84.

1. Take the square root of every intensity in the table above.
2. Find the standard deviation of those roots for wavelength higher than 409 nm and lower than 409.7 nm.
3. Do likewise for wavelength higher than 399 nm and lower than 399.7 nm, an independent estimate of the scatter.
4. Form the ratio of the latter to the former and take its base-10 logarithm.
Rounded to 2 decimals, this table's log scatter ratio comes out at -0.29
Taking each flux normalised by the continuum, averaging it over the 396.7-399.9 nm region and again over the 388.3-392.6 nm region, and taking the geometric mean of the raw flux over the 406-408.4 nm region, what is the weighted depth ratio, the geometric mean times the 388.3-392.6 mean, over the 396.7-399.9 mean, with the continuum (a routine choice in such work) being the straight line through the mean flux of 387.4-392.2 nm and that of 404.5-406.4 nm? 7.18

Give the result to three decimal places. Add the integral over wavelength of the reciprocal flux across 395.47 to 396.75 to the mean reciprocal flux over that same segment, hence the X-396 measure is 0.295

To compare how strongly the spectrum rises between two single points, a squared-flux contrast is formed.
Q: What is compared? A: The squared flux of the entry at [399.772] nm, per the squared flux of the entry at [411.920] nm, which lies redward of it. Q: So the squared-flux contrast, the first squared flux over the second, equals 1.03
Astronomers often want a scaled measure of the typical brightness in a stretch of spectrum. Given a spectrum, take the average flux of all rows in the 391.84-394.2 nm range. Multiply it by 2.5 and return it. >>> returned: 19.1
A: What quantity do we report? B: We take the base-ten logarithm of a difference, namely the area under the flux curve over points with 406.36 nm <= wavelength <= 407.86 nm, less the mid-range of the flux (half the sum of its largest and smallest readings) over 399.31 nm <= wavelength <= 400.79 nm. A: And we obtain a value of 0.55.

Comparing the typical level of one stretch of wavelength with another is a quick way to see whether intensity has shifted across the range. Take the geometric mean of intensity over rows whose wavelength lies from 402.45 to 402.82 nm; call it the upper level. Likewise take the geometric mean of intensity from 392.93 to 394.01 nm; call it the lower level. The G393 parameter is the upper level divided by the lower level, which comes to 0.93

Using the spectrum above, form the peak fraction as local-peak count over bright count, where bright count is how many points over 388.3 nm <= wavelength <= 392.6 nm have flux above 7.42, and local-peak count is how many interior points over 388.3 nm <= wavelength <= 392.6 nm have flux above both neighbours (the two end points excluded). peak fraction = 0.35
